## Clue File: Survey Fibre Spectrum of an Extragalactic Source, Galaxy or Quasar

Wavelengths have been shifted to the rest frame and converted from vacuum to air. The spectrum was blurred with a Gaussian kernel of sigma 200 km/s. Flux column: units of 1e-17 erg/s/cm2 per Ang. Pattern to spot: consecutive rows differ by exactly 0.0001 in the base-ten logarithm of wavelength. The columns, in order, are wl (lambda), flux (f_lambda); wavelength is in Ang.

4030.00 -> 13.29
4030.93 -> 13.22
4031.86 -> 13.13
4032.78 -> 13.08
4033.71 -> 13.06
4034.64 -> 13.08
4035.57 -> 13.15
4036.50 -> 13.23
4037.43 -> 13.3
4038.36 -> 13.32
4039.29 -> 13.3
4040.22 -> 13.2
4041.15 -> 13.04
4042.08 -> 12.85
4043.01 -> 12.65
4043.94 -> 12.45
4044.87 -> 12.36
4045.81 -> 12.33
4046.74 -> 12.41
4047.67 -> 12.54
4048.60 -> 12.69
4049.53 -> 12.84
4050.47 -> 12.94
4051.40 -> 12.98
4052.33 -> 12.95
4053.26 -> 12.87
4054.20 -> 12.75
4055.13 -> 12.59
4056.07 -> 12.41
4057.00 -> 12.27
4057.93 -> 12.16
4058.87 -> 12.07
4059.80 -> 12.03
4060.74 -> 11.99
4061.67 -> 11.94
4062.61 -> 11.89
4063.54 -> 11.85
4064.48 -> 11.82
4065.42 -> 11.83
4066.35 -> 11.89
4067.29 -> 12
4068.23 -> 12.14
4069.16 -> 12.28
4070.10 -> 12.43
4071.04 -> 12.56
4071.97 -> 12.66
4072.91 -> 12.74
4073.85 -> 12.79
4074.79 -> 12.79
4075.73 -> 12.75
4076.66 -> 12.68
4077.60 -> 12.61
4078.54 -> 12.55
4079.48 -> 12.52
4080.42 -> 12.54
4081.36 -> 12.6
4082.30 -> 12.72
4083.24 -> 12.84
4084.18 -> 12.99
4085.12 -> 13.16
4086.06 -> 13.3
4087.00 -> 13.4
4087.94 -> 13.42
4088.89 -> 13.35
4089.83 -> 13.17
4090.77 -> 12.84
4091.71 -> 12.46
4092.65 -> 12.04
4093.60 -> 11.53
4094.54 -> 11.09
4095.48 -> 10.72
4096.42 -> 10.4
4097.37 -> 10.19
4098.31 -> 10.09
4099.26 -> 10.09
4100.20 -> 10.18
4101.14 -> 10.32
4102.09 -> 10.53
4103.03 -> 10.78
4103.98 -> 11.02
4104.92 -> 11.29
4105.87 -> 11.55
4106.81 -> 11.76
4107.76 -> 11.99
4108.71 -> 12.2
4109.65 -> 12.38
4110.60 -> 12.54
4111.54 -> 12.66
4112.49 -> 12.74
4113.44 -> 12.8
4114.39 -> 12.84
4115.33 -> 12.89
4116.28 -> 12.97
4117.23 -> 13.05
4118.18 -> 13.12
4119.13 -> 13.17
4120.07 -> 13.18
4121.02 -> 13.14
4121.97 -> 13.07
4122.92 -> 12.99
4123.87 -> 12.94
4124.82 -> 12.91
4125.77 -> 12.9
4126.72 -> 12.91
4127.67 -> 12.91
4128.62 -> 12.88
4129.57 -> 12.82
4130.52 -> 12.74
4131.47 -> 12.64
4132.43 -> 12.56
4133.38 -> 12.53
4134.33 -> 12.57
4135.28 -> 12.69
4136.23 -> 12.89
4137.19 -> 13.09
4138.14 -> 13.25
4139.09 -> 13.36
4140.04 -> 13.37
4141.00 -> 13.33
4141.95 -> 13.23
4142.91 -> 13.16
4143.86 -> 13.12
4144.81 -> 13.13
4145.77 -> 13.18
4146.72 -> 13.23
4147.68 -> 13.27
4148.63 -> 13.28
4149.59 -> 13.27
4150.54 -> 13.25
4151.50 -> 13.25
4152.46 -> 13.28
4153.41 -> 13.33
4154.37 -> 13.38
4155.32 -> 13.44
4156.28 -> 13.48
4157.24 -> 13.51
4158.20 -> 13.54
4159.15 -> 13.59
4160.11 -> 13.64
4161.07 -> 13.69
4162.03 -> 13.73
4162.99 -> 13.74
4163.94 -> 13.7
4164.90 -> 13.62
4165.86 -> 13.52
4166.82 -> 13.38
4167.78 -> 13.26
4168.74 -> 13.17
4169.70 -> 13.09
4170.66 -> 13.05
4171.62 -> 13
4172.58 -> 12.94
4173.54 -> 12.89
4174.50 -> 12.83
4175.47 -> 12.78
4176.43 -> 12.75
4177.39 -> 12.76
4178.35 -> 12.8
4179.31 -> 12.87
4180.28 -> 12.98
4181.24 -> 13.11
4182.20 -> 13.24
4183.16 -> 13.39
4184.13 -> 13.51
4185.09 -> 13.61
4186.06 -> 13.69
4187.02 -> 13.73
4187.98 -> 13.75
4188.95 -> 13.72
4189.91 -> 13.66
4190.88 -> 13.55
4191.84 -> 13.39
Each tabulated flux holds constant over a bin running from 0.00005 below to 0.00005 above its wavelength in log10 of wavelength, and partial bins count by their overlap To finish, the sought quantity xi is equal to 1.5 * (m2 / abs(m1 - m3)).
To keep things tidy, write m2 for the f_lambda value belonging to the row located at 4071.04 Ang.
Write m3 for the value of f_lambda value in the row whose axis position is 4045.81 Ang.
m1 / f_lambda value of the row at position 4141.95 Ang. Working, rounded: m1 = 13.23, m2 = 12.56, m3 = 12.33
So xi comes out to 21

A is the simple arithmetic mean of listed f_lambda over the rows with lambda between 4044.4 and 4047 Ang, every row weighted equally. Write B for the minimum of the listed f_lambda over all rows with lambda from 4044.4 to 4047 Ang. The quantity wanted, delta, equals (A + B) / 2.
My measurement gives 12.3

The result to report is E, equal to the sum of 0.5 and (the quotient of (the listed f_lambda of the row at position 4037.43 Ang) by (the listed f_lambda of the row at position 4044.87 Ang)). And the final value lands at 1.58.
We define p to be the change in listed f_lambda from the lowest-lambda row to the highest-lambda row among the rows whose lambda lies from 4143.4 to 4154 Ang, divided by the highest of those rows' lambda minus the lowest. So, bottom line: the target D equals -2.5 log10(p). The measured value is 4.1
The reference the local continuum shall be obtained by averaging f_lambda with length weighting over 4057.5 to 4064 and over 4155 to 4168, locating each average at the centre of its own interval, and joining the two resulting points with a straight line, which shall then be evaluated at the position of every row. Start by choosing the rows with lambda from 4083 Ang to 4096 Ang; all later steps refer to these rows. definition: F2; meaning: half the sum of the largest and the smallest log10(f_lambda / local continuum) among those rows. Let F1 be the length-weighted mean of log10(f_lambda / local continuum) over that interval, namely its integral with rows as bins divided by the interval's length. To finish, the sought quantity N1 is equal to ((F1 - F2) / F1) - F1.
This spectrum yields 5.5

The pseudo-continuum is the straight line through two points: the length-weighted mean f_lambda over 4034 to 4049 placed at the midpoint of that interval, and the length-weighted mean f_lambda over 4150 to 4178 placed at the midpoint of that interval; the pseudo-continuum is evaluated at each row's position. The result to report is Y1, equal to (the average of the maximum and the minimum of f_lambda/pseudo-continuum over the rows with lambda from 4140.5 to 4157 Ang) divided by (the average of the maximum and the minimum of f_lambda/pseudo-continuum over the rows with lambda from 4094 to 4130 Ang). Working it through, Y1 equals 1.13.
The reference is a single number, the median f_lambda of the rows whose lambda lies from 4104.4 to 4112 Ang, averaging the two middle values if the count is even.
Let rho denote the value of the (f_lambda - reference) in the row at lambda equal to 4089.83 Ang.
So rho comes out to 1.1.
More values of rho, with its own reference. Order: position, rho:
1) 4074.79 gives 0.7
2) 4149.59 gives 1.2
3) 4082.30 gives 0.6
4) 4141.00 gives 1.2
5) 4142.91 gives 1.1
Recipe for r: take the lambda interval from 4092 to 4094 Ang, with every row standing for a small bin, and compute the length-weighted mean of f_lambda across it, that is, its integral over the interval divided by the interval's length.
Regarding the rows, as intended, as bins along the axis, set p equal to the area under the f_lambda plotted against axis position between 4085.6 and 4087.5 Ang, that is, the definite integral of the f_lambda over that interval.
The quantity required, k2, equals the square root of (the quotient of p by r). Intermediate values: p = 25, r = 11.8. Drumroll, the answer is 1.47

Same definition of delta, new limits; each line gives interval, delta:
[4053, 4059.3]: 12.3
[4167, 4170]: 13.1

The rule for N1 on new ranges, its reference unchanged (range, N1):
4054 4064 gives -0.7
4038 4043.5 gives 0.0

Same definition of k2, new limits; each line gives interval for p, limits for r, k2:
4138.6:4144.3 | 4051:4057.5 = 2.44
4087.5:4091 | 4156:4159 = 1.85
